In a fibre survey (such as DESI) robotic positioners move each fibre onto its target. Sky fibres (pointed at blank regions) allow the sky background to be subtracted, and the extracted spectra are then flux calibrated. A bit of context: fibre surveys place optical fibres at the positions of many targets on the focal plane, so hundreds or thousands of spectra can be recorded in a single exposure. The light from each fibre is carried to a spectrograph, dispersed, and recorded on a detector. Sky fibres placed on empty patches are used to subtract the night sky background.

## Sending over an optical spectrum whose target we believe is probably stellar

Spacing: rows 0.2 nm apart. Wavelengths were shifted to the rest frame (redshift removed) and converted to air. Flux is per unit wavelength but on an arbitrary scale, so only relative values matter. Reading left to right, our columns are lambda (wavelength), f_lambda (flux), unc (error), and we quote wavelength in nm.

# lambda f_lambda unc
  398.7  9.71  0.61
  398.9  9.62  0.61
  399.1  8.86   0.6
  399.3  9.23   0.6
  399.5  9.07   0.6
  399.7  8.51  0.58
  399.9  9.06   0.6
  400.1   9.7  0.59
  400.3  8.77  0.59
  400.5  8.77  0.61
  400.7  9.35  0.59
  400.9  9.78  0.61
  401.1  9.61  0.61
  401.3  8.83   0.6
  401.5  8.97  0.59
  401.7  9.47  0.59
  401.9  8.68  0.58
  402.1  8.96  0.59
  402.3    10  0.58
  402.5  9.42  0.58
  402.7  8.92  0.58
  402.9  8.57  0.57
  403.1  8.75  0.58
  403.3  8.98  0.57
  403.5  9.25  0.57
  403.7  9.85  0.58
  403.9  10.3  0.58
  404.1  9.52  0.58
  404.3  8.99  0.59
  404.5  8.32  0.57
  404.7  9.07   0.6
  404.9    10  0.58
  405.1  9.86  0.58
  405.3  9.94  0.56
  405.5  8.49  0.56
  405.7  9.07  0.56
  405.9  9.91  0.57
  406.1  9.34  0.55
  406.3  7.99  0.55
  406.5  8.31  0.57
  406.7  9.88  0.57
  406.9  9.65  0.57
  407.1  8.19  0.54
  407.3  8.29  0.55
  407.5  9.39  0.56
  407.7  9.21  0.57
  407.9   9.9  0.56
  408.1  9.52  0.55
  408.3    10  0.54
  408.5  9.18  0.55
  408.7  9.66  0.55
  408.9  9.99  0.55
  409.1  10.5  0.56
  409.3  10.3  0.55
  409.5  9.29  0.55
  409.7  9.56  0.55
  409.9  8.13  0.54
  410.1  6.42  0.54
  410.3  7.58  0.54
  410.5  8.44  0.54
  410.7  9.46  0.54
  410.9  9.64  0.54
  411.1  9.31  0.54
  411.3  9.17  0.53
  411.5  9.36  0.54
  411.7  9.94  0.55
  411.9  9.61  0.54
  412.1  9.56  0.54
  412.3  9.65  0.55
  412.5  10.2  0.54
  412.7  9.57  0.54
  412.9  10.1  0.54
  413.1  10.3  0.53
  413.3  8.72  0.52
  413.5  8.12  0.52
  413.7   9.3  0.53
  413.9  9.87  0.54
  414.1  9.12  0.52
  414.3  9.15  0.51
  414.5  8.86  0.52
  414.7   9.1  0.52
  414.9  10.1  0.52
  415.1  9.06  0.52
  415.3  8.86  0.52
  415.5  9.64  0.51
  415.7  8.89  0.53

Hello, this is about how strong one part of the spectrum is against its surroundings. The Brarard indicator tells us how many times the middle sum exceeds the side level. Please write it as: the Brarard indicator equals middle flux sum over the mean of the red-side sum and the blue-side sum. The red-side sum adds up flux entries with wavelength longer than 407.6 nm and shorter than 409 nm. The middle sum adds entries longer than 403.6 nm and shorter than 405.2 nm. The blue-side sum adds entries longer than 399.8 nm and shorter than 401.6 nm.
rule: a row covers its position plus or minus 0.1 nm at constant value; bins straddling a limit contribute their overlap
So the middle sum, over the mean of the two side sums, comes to 1.01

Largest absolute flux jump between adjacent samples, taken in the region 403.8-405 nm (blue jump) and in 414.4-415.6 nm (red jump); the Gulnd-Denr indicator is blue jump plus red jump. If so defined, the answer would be 2.0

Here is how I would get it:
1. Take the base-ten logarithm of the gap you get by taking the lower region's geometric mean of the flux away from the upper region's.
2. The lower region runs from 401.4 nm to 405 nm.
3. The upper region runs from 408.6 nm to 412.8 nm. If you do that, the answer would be -1.4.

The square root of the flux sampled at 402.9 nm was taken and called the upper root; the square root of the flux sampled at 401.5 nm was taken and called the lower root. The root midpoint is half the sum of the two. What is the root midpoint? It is 2.96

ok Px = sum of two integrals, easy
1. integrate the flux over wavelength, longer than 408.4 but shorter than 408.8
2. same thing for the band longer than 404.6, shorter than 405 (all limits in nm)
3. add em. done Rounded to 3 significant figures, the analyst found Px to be 7.58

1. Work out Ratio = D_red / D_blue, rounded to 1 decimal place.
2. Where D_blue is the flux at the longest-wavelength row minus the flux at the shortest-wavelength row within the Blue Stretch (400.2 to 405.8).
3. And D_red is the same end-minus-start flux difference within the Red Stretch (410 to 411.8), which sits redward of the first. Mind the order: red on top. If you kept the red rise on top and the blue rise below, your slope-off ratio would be 11.7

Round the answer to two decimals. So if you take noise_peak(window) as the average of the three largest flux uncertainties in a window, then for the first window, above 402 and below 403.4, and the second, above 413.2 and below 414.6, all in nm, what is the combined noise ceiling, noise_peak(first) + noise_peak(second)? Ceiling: 1.11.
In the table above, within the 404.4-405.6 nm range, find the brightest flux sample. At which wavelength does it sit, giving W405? 404.9 nm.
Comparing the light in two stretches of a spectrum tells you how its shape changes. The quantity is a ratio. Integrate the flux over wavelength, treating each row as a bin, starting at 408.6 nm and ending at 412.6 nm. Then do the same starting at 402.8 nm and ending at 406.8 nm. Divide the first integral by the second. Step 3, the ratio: 1.01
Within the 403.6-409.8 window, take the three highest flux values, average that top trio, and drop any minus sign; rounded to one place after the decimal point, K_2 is 10.4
